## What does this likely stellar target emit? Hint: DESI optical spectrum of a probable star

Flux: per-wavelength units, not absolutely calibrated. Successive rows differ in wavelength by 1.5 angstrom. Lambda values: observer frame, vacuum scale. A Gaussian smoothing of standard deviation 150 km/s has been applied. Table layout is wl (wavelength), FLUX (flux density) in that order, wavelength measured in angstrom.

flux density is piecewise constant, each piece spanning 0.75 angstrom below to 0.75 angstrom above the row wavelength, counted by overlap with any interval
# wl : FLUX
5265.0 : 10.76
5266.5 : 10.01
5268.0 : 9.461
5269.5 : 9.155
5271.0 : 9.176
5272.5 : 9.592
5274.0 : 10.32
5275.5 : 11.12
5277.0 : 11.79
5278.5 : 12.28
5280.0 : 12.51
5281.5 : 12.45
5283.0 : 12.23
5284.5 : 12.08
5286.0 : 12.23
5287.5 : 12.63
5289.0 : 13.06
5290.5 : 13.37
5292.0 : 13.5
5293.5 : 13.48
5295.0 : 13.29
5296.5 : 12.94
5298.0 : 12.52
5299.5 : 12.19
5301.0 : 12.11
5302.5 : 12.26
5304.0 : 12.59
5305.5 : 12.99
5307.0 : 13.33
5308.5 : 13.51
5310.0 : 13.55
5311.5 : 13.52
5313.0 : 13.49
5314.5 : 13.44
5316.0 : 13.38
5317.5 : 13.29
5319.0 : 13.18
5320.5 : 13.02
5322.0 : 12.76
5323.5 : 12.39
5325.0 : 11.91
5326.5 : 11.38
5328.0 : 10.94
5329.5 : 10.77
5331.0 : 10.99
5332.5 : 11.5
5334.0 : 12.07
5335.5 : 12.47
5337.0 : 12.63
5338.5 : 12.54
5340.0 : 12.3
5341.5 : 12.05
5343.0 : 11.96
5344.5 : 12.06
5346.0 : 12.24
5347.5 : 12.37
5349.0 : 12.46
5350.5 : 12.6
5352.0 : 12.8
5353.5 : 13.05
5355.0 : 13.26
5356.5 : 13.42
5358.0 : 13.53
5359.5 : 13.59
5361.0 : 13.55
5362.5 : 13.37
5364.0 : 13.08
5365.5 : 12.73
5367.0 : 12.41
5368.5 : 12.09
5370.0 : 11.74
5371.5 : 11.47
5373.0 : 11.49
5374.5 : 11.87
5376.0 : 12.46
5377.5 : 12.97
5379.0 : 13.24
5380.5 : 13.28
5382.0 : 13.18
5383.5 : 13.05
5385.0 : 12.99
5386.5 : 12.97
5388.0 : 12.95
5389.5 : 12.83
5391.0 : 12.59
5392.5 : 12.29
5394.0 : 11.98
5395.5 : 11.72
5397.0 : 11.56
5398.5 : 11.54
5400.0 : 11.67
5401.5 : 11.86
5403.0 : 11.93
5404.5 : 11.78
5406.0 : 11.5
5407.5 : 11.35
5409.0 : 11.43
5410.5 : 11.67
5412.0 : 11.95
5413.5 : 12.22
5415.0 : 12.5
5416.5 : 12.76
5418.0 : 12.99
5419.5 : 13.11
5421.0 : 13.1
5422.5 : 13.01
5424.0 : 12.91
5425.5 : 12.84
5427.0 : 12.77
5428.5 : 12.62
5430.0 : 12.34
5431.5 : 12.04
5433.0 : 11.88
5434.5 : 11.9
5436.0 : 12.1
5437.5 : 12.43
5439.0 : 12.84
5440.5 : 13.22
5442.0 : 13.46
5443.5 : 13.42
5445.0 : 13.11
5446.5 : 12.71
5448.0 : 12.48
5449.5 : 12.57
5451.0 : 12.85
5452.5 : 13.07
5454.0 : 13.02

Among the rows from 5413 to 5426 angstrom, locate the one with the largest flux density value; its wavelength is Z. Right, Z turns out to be 5419.5 angstrom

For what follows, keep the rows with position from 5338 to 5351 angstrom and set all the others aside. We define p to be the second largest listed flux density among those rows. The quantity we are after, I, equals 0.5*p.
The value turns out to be 6.27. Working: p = 12.54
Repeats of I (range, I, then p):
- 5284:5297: 6.74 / 13.48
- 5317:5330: 6.59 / 13.18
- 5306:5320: 6.76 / 13.52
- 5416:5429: 6.55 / 13.1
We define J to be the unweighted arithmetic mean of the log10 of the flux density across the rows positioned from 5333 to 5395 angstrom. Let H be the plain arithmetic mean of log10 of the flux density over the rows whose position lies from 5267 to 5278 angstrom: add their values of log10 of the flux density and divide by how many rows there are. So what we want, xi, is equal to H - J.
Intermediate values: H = 1.00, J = 1.10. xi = -0.099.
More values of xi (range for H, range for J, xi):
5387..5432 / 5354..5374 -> -0.017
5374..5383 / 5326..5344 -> 0.037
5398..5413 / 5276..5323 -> -0.042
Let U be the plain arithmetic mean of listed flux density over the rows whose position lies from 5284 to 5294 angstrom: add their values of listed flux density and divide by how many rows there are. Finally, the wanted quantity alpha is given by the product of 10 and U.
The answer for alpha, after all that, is 129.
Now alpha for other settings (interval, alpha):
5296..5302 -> 124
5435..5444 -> 129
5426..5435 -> 123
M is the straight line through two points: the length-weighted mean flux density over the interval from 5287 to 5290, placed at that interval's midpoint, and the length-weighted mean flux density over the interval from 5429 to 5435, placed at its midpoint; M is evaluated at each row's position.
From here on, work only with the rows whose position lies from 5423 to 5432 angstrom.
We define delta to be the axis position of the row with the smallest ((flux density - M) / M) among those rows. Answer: 5431.5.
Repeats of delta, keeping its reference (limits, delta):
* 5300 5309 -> 5301.0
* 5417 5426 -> 5425.5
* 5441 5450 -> 5448.0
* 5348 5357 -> 5349.0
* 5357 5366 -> 5365.5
